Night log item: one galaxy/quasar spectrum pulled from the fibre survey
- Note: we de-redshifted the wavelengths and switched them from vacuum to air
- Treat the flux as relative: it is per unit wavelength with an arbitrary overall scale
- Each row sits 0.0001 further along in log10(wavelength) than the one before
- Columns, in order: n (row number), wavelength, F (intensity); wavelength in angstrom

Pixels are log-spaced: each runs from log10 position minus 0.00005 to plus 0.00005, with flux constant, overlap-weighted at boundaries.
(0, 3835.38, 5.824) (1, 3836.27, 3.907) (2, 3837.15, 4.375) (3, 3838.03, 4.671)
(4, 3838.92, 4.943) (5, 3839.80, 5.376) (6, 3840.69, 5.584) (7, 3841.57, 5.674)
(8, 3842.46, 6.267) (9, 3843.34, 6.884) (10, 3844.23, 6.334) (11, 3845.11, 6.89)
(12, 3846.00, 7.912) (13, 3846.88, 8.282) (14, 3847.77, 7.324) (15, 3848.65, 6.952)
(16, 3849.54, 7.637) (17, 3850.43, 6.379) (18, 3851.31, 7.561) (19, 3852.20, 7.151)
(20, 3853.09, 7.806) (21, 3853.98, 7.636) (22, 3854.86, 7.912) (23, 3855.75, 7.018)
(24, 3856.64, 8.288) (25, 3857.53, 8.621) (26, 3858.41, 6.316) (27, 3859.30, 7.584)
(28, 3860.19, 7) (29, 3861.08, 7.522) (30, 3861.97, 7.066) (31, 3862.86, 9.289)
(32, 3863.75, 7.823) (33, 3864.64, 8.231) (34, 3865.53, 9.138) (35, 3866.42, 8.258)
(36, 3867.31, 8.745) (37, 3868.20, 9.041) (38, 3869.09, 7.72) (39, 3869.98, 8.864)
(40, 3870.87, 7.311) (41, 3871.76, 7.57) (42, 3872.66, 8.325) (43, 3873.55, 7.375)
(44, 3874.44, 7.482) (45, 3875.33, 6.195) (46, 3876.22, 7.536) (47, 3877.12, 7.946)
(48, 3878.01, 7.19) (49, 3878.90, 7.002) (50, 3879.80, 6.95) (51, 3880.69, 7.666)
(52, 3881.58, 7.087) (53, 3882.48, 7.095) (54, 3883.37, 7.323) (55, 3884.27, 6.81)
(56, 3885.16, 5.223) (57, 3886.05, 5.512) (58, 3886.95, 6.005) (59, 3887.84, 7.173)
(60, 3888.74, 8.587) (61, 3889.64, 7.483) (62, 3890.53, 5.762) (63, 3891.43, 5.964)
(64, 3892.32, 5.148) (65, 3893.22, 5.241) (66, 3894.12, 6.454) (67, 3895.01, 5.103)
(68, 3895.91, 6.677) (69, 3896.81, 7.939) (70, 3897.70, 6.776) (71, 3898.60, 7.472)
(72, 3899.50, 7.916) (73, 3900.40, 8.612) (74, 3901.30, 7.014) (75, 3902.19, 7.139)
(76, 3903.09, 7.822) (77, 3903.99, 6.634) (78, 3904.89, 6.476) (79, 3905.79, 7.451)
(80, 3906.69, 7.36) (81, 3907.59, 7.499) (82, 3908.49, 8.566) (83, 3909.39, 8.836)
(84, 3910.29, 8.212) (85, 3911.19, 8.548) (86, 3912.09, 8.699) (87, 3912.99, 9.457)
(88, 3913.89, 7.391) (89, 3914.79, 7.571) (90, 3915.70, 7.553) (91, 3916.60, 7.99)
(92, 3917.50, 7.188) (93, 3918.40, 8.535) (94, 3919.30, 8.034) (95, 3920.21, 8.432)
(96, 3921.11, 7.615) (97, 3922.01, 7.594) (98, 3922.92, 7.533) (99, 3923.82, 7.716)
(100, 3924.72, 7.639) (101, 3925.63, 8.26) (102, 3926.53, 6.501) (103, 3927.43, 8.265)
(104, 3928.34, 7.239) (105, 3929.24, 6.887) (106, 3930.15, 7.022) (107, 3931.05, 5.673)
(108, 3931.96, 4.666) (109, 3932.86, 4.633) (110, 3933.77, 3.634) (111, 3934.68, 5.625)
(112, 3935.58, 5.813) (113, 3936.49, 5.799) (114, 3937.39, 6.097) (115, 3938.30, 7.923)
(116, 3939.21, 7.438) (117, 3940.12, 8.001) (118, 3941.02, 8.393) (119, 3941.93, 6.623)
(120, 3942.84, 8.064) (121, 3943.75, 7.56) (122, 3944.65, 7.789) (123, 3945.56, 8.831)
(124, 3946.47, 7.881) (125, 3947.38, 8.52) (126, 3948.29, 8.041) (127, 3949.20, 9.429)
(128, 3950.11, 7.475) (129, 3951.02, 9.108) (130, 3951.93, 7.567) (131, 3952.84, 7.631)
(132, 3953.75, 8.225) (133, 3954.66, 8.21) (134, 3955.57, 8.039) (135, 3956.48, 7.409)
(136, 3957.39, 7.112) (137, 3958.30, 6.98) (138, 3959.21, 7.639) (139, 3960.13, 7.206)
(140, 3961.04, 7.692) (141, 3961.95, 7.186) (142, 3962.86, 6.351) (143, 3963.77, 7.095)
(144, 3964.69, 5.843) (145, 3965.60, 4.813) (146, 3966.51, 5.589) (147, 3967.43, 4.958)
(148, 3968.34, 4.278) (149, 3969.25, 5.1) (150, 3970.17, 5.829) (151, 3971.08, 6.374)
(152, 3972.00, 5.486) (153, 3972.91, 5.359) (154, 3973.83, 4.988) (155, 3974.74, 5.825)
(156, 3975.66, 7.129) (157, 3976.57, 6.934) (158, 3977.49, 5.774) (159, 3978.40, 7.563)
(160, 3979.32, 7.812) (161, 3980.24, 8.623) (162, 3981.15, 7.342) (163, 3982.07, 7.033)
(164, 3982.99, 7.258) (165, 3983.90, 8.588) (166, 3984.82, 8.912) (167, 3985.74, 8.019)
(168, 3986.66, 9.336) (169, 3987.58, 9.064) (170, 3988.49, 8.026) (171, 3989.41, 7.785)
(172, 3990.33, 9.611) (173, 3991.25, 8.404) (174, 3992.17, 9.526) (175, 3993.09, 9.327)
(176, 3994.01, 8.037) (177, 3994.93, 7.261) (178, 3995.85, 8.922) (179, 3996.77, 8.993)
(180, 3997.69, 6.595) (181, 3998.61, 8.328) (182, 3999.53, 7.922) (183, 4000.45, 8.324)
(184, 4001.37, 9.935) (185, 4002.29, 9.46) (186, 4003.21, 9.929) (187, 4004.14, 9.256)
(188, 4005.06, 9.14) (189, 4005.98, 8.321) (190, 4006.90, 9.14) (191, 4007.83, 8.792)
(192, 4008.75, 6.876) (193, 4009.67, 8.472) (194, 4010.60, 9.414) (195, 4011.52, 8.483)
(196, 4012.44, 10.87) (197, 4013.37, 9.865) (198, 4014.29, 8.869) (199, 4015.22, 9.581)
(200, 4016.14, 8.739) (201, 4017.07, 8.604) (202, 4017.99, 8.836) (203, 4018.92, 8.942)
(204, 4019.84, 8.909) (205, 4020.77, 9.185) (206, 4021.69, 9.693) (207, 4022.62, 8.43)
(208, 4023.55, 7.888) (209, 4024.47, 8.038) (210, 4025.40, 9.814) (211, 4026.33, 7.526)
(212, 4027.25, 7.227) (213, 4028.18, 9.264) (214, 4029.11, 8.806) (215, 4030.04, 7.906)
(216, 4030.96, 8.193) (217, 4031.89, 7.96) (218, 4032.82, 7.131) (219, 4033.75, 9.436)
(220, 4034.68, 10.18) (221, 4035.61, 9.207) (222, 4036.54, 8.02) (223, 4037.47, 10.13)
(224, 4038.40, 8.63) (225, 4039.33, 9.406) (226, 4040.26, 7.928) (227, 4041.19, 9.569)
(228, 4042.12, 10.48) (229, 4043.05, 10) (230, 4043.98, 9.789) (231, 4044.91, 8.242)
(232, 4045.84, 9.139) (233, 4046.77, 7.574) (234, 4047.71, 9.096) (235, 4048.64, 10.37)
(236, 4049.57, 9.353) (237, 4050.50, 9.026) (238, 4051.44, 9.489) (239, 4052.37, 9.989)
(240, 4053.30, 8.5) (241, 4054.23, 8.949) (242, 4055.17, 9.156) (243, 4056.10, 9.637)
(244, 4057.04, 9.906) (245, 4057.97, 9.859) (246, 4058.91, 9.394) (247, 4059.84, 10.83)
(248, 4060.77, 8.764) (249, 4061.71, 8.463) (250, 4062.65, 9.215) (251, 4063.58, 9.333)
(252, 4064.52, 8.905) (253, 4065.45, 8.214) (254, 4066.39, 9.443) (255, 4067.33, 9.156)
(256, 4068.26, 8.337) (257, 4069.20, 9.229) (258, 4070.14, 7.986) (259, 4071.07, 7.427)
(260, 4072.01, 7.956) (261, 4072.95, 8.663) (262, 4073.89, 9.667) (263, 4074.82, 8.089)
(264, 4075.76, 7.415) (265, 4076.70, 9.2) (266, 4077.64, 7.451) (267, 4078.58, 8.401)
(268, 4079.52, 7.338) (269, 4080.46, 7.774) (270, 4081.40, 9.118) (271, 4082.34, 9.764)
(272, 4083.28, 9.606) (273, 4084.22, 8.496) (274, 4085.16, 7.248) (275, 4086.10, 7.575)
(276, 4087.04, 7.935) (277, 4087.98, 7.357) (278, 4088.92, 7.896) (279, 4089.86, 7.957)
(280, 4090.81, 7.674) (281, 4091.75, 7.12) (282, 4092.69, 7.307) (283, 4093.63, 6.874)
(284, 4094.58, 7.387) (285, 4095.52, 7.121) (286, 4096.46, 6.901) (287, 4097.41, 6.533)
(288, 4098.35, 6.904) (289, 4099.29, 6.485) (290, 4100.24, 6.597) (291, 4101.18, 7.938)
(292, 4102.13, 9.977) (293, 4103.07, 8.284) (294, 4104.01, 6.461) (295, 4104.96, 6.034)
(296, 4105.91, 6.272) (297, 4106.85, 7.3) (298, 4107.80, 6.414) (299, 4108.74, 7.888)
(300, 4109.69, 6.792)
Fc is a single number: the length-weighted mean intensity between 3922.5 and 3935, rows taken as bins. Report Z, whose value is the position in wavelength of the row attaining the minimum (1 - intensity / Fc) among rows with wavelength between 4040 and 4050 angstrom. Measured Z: 4042.12 angstrom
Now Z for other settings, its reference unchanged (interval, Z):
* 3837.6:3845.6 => 3845.11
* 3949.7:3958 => 3951.02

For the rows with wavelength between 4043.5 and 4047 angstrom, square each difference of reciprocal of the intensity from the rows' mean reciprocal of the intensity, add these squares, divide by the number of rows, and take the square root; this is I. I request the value 0.011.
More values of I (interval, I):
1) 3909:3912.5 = 0.003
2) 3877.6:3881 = 0.005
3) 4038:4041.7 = 0.009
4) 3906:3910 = 0.010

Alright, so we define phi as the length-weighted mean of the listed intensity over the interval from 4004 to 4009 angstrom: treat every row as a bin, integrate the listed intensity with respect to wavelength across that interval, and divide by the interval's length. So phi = 8.6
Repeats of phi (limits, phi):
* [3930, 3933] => 5.4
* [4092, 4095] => 7.2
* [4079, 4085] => 8.6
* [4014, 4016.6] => 9.1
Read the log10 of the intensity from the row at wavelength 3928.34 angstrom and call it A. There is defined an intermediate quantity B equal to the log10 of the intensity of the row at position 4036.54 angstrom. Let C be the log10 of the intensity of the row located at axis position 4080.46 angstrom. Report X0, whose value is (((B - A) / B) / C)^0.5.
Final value 0.24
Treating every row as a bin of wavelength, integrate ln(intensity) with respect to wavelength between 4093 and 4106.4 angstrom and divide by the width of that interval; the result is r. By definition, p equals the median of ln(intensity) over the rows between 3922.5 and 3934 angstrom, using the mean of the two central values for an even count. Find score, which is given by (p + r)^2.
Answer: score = 15.2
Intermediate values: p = 1.95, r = 1.96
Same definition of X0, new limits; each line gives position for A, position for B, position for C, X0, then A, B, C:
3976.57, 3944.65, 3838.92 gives 0.29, 0.84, 0.891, 0.694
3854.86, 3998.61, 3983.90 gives 0.16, 0.90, 0.921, 0.934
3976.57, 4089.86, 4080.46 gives 0.27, 0.84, 0.901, 0.891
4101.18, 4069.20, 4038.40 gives 0.27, 0.90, 0.965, 0.936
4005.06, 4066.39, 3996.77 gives 0.12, 0.96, 0.975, 0.954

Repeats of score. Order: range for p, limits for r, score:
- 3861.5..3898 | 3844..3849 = 15.8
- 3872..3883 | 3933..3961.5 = 15.8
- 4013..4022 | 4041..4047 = 19.5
